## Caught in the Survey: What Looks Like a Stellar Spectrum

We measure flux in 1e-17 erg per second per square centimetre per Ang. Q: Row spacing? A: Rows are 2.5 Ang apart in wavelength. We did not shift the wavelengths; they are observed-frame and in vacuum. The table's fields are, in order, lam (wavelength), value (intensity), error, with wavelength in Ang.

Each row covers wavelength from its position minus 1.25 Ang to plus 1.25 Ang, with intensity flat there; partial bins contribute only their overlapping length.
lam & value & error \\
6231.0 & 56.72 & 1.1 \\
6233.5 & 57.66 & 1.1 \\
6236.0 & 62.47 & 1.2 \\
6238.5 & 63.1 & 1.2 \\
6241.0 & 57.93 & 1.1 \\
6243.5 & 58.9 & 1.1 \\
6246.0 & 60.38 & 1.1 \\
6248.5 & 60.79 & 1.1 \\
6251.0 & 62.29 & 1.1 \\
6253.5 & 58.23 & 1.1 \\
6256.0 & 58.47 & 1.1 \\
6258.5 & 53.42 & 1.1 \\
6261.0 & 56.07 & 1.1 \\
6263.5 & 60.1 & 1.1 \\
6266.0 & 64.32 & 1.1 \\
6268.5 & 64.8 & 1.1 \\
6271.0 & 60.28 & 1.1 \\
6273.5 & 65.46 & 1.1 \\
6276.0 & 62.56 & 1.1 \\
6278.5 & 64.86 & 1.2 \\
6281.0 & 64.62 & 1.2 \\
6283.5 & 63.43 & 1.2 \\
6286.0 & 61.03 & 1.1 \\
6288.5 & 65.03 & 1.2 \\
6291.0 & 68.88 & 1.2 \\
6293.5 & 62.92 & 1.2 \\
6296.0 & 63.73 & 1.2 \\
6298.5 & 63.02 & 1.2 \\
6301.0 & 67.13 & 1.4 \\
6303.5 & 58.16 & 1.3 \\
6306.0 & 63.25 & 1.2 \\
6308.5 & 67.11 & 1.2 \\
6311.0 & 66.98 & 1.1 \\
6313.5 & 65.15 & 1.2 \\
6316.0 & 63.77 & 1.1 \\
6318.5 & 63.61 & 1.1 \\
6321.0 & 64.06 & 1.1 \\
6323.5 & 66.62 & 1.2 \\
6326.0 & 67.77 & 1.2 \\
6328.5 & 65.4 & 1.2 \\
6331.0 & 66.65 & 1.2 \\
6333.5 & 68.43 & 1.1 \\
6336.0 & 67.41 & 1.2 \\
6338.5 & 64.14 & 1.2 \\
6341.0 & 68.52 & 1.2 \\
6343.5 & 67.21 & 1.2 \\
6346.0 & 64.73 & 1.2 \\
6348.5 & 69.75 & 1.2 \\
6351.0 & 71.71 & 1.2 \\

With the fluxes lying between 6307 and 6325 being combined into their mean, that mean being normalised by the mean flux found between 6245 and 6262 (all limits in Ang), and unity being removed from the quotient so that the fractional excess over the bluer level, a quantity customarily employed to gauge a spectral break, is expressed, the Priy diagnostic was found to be 0.12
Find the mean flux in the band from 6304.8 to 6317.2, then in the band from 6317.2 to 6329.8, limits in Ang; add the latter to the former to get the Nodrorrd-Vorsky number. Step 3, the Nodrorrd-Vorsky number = 131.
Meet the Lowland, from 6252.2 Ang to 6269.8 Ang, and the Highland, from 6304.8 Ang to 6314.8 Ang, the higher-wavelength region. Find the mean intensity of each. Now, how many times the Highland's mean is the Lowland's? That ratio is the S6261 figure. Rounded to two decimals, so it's 0.90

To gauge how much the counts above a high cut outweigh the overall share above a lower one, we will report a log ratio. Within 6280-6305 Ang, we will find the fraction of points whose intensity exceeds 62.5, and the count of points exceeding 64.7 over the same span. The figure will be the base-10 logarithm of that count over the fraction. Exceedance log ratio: 0.57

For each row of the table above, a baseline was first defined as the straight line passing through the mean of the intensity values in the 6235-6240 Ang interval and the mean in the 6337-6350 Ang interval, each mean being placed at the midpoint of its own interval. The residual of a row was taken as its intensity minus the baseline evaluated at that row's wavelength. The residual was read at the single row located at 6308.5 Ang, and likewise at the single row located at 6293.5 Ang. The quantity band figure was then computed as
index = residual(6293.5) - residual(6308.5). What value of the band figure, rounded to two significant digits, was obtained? -3.6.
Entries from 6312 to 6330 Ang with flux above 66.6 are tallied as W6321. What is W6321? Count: 2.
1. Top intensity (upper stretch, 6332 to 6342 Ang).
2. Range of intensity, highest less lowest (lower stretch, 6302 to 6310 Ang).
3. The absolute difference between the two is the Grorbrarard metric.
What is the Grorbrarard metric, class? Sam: 59.6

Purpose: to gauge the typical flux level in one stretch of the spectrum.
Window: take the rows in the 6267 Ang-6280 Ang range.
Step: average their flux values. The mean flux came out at 64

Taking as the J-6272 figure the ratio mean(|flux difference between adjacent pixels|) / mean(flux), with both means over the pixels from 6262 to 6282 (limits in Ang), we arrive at 0.045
